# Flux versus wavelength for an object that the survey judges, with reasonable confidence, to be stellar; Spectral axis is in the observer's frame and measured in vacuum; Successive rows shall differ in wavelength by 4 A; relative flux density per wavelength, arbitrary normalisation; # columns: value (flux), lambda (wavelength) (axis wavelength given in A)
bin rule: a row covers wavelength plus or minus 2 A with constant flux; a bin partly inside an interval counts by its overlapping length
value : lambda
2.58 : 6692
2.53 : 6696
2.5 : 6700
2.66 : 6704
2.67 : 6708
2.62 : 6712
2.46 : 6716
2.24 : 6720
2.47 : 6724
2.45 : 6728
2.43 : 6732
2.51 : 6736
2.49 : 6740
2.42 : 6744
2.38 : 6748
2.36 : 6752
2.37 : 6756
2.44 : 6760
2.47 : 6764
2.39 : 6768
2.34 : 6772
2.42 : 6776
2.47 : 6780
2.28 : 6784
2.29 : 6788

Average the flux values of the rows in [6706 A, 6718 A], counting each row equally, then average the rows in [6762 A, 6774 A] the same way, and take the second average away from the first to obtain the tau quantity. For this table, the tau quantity 0.18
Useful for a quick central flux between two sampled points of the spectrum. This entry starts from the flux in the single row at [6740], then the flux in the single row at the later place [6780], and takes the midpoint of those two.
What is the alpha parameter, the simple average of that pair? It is 2.48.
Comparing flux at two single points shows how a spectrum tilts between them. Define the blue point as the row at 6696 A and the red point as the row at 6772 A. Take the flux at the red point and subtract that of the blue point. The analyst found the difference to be -0.19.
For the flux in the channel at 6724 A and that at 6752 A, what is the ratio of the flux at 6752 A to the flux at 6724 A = 0.96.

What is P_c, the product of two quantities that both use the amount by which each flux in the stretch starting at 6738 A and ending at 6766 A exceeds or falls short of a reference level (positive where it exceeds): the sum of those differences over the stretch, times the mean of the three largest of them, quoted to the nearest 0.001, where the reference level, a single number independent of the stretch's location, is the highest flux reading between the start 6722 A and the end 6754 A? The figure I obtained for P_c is 0.028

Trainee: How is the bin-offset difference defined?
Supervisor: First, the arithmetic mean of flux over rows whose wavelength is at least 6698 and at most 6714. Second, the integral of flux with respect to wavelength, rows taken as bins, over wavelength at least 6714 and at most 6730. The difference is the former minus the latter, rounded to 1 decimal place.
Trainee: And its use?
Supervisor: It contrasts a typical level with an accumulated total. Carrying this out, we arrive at -35.9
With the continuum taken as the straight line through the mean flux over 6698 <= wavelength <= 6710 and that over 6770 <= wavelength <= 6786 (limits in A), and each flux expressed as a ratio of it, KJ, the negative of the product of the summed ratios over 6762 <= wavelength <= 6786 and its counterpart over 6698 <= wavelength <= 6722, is -35.1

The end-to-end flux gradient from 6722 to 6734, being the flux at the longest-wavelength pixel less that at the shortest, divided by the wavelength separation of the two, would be -0.0050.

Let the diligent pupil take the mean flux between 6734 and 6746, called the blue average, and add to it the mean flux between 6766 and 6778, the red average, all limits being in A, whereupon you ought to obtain 4.86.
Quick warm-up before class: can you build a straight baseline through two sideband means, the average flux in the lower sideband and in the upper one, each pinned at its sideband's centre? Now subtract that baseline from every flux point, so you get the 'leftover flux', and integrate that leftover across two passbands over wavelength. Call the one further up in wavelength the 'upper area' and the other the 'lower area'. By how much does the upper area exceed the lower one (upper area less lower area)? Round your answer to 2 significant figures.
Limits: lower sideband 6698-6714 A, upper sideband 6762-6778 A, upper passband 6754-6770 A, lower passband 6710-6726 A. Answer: 1.8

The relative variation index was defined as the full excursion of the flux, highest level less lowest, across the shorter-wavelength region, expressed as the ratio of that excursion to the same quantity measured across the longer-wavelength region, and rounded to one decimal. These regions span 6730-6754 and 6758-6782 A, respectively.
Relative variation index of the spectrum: 1.2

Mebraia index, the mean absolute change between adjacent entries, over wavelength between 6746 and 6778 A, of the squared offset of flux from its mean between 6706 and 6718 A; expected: 0.018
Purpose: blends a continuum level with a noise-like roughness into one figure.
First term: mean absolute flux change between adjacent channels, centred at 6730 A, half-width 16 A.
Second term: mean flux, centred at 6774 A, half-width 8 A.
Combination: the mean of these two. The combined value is 1.25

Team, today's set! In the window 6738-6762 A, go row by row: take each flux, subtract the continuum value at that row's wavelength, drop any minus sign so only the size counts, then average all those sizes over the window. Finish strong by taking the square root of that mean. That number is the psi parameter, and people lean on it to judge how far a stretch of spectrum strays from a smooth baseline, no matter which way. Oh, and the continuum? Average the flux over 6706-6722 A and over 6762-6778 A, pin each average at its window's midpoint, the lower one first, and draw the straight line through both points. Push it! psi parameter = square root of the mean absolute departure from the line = 0.215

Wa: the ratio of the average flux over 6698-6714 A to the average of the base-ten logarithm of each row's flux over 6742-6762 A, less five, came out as 1.89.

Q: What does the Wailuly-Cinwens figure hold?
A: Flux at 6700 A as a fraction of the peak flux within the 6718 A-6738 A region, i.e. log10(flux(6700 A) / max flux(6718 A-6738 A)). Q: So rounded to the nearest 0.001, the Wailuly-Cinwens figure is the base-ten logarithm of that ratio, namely -0.002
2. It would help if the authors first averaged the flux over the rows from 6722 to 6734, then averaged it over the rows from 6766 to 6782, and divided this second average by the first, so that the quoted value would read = 0.98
